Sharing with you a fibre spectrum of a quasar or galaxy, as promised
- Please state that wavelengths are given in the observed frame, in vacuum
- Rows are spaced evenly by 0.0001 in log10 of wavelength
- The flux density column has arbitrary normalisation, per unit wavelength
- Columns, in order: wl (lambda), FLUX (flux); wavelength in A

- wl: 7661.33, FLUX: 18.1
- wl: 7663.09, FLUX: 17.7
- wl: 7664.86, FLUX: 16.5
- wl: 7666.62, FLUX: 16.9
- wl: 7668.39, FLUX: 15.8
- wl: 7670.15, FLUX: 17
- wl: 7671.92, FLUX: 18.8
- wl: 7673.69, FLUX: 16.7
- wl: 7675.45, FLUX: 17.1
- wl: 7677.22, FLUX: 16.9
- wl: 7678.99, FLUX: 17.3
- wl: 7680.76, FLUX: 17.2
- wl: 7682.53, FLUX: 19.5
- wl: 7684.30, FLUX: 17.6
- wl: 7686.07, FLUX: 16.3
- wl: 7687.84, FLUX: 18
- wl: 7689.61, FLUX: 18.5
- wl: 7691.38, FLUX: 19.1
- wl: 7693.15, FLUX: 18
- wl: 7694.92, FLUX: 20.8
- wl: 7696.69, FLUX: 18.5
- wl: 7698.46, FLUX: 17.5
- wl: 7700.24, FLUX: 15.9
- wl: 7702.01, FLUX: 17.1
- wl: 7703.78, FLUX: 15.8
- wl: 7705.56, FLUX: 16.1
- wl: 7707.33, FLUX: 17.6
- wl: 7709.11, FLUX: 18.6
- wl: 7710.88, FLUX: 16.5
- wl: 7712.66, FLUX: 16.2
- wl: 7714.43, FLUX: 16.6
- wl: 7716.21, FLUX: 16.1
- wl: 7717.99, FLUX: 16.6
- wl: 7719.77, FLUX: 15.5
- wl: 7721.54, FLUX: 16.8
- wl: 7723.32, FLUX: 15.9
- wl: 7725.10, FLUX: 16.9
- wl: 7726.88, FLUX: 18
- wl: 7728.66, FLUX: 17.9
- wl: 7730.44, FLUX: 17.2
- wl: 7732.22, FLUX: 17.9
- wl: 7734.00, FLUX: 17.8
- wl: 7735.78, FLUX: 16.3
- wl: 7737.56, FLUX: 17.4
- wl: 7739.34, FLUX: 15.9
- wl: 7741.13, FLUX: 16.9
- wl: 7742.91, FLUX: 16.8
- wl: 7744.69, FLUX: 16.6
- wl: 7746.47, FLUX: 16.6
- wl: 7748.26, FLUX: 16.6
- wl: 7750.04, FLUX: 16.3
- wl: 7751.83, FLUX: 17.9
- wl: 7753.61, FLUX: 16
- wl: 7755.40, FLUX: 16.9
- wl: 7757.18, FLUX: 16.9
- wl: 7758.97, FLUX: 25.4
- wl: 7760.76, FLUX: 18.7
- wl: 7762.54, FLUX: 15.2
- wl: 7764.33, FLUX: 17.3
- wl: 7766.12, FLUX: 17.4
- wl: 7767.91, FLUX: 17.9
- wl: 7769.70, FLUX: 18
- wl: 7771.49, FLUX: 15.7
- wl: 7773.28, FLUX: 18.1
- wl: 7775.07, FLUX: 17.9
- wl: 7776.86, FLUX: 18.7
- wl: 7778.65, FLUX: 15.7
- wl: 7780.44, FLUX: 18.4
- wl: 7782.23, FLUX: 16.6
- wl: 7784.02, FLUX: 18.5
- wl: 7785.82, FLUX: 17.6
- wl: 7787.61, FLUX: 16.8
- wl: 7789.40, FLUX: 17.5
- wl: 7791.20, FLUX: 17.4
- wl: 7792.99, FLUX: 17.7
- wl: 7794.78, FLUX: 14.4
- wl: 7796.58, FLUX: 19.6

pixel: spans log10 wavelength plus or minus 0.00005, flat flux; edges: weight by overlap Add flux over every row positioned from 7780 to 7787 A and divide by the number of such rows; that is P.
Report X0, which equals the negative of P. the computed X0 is -17.8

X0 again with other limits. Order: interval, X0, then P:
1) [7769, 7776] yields -17.4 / 17.4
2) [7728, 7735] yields -17.7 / 17.7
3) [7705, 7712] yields -17.2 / 17.2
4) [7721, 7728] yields -16.9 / 16.9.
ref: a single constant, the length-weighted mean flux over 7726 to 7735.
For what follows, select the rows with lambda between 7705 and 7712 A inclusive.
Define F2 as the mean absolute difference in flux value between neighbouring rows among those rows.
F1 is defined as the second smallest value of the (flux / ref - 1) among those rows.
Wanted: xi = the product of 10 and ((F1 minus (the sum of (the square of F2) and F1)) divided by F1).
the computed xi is 335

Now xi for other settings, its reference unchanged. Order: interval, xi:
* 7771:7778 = -1459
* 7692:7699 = -2864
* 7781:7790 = 217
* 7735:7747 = 52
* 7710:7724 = 49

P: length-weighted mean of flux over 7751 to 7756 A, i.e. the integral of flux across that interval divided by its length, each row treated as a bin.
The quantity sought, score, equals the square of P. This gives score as 286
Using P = 16.9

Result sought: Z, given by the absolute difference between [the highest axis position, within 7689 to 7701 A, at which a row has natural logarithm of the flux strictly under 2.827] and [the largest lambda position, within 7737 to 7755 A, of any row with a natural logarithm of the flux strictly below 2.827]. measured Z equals 53.4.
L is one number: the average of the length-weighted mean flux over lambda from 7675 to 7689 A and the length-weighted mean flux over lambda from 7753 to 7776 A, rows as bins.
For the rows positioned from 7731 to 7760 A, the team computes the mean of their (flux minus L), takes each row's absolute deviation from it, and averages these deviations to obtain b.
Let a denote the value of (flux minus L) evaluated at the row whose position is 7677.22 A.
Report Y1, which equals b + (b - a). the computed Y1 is 3.1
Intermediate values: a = -0.8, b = 1.18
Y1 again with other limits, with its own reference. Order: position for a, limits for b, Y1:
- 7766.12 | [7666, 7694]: 1.9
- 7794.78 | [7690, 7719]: 5.5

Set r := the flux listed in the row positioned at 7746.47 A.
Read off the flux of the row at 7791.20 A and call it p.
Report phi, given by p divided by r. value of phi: 1.05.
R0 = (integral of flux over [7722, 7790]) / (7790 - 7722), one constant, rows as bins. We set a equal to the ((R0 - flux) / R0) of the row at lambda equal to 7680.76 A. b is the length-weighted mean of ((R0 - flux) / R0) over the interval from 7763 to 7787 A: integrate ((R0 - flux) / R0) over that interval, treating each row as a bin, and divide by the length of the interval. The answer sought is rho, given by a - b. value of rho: 0.02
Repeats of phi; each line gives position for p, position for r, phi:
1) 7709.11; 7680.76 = 1.08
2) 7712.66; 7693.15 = 0.90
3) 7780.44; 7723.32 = 1.16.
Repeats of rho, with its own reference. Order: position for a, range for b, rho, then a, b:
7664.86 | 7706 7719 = 0.02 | 0.050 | 0.03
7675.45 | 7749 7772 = 0.03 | 0.015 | -0.02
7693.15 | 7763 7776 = -0.03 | -0.036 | 0.00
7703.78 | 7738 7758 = 0.05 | 0.090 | 0.04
